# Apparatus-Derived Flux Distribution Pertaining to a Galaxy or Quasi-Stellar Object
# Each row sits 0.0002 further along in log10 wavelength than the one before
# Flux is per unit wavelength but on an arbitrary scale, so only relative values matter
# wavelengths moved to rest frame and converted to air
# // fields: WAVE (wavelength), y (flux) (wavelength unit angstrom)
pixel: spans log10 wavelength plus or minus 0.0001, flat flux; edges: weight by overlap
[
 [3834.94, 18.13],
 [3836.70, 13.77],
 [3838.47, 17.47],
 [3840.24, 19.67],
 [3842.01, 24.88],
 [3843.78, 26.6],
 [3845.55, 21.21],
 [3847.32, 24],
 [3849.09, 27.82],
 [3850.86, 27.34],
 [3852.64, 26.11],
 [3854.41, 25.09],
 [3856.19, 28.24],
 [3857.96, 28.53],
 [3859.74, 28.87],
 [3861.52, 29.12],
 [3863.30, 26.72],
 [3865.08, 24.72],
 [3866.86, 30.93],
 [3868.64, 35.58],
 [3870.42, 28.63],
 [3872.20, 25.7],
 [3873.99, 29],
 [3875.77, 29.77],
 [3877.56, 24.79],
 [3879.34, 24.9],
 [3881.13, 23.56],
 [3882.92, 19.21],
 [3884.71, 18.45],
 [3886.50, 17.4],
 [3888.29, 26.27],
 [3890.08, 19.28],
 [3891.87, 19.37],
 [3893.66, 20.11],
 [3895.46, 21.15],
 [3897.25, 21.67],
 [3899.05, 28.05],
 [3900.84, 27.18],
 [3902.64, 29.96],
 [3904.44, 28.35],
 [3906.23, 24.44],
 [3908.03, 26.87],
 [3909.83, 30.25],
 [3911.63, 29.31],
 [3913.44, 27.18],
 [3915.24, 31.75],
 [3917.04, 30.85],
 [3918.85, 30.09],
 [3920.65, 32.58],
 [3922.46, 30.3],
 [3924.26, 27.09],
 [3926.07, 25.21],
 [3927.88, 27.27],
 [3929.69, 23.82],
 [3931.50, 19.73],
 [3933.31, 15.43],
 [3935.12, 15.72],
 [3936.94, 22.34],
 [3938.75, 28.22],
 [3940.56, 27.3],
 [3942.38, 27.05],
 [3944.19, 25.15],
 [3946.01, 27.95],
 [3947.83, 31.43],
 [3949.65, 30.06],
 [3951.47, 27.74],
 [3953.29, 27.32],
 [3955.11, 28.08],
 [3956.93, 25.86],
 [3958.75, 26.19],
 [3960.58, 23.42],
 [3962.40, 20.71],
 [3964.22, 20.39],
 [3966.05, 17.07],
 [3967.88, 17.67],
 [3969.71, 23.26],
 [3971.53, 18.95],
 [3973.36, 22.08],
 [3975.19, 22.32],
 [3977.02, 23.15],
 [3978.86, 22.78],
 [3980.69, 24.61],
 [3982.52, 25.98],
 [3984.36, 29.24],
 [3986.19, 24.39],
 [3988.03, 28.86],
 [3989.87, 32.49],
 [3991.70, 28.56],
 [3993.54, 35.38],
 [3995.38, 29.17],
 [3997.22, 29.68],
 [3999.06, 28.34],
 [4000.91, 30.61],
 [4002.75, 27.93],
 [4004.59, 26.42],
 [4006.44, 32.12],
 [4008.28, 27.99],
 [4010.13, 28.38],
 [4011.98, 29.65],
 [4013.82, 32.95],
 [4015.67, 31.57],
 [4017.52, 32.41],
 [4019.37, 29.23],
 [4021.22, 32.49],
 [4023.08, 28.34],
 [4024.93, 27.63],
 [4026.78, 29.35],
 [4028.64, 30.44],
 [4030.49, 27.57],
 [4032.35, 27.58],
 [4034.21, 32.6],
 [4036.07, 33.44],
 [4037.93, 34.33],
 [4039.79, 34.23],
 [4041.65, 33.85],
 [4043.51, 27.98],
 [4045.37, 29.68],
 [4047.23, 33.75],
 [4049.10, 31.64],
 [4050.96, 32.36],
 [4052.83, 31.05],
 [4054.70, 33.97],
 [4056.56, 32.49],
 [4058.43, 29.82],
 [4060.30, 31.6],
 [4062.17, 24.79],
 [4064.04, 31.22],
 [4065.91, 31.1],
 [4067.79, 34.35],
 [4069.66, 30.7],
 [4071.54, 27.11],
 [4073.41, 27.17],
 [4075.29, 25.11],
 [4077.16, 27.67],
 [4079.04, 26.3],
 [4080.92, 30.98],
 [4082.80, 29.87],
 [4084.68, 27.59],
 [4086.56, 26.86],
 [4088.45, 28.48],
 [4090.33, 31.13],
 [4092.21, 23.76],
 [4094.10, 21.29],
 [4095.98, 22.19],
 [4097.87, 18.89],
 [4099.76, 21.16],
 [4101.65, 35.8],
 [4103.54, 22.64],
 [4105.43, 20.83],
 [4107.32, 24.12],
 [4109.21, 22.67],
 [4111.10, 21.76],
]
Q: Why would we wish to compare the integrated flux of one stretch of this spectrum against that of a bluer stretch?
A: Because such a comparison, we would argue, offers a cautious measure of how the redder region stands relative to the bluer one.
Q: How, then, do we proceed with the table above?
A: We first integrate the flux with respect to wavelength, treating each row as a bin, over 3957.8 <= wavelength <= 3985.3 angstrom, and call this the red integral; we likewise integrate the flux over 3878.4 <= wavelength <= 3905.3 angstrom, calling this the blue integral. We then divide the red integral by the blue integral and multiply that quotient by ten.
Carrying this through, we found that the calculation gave 10.0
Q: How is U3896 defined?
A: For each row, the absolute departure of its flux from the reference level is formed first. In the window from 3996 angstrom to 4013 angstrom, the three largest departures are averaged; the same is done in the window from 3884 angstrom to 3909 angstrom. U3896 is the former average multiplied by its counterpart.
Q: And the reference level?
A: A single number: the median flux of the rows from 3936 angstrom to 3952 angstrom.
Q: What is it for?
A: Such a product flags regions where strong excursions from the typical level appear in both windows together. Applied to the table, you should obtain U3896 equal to 29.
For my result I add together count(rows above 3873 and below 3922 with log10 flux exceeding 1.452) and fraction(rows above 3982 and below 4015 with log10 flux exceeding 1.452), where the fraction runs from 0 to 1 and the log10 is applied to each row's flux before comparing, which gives 11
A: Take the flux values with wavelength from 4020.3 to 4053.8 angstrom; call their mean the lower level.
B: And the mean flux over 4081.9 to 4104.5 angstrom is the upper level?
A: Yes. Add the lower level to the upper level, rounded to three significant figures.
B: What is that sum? 56.8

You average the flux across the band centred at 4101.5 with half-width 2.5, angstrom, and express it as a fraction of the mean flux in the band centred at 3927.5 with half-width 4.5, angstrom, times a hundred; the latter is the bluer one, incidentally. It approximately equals 108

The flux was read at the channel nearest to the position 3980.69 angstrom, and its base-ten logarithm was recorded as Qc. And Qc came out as 1.39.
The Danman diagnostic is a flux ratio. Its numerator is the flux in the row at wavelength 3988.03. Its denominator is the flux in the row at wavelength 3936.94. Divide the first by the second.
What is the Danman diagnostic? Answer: 1.29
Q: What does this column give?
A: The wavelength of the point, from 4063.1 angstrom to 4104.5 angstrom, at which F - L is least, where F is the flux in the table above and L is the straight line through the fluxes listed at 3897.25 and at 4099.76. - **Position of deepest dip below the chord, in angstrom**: 4097.87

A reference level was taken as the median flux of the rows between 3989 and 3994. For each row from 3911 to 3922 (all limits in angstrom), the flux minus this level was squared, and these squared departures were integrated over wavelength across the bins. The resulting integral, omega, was 85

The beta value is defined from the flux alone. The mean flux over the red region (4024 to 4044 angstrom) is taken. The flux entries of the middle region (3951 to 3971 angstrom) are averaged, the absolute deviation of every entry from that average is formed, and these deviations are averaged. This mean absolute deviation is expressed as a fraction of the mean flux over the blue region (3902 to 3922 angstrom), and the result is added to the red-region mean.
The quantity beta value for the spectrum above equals 31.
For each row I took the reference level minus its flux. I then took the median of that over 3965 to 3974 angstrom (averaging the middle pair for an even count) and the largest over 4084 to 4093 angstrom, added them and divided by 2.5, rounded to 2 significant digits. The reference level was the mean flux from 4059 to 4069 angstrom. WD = 7.4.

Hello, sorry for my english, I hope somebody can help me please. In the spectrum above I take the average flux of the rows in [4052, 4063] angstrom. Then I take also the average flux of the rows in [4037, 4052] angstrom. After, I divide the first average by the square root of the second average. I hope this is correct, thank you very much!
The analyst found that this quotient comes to 5.4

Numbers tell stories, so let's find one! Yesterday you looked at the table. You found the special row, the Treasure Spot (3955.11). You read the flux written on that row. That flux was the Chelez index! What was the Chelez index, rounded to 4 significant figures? 28.08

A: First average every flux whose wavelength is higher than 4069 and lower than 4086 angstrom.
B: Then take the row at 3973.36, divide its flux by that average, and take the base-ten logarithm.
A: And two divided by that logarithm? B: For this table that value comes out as -19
